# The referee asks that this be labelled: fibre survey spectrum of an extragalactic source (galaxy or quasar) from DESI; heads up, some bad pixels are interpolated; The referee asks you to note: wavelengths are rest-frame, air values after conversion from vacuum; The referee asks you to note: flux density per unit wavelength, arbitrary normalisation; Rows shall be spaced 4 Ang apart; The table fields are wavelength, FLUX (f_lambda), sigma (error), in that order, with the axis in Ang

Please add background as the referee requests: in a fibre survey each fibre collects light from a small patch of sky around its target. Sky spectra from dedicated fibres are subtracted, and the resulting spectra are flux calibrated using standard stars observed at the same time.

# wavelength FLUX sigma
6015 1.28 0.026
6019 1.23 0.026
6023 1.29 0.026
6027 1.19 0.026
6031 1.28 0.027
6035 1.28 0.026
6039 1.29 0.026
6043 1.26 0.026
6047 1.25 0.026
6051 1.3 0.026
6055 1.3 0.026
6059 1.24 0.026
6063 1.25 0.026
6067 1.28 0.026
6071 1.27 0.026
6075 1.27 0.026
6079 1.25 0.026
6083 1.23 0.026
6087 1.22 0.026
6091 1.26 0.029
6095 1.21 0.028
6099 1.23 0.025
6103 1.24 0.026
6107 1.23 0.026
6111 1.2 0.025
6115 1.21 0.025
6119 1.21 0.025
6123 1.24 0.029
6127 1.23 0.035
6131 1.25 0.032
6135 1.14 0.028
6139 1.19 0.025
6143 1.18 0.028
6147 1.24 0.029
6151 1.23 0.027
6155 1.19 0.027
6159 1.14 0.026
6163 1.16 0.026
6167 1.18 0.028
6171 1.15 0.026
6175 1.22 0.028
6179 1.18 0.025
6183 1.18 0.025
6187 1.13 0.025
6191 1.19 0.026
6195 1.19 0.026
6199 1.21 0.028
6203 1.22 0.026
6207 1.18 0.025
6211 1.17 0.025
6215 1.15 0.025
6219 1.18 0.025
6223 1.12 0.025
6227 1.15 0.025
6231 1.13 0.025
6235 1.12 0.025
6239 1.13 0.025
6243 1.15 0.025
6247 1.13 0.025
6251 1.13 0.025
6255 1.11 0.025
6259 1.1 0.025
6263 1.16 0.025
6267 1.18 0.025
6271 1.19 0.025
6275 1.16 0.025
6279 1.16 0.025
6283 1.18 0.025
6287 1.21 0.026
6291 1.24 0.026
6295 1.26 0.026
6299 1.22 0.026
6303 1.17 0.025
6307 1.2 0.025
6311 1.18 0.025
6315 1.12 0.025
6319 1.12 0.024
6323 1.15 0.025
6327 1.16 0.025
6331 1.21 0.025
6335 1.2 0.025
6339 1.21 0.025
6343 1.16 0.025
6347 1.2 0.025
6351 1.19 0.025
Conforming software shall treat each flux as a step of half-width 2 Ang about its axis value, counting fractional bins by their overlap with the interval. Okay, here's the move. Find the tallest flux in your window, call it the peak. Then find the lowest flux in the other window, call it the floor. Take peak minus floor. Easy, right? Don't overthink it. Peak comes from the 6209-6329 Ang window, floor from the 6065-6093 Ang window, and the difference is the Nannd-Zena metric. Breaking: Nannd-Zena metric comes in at 0.040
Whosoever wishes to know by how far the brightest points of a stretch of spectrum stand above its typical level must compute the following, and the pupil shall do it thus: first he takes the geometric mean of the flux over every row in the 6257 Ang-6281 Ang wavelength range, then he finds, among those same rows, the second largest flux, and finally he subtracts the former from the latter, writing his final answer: 0.022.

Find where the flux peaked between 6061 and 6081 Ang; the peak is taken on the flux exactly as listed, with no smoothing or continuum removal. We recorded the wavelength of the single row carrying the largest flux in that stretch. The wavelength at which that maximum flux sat 6067 Ang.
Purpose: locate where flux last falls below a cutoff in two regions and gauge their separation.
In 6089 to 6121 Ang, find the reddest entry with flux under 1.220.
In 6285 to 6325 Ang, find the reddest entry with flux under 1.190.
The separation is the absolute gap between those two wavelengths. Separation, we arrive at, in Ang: 204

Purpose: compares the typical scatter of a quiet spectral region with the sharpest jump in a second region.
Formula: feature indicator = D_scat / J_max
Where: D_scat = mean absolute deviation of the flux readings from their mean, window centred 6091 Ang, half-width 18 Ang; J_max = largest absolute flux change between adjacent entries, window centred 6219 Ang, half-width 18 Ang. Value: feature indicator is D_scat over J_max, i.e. 0.3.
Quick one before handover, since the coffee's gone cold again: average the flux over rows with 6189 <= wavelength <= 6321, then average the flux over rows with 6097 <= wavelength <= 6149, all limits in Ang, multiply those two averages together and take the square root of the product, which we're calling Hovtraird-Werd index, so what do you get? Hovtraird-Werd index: 1.19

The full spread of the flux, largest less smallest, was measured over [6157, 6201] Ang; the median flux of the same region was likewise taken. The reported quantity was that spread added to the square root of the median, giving 1.176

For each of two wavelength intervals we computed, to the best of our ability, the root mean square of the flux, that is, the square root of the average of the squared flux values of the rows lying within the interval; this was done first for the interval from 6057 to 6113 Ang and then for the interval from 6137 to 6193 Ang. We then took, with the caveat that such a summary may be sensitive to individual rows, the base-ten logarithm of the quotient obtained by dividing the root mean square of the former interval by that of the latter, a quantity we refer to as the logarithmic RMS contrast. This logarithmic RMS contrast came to 0.021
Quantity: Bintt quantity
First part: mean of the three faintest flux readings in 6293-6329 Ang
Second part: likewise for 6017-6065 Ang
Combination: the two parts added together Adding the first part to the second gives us 2.350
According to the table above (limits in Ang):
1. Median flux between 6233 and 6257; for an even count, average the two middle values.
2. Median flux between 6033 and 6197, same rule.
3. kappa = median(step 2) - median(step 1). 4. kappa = 0.10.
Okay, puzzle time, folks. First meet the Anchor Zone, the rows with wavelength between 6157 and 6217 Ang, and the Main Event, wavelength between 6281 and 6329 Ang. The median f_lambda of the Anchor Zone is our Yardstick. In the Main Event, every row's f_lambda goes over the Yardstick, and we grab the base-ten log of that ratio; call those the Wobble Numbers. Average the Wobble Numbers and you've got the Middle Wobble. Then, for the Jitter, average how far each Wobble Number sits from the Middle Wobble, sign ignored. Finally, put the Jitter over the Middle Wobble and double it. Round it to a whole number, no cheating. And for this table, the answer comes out 20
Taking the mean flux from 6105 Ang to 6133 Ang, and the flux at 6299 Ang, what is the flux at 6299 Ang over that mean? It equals 1.00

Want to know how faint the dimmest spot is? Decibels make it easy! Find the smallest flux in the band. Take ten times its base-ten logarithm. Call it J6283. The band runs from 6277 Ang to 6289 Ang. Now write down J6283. 0.64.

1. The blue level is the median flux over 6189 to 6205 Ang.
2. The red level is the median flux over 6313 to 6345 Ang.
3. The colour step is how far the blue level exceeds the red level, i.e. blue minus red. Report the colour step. 0.04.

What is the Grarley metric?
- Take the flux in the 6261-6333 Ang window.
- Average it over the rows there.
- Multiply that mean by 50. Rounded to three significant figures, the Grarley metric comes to 59.1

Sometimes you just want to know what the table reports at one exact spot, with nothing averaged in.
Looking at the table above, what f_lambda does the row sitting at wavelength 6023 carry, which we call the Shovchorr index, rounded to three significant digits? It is 1.29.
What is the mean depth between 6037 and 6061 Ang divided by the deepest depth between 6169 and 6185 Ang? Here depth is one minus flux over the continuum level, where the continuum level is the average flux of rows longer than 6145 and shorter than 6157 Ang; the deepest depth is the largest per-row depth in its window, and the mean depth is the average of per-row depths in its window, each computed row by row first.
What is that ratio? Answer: -0.8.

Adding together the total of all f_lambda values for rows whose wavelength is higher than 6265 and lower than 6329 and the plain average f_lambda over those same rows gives 20.1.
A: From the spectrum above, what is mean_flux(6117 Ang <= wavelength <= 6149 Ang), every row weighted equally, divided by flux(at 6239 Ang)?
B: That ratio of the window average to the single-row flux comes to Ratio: 1.07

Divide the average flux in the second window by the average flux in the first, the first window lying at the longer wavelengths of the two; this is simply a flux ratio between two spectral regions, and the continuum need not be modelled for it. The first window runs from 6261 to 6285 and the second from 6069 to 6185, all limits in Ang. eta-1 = 1.03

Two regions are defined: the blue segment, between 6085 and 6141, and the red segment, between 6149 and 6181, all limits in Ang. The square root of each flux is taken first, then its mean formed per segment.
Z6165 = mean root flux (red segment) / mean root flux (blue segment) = 0.9846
